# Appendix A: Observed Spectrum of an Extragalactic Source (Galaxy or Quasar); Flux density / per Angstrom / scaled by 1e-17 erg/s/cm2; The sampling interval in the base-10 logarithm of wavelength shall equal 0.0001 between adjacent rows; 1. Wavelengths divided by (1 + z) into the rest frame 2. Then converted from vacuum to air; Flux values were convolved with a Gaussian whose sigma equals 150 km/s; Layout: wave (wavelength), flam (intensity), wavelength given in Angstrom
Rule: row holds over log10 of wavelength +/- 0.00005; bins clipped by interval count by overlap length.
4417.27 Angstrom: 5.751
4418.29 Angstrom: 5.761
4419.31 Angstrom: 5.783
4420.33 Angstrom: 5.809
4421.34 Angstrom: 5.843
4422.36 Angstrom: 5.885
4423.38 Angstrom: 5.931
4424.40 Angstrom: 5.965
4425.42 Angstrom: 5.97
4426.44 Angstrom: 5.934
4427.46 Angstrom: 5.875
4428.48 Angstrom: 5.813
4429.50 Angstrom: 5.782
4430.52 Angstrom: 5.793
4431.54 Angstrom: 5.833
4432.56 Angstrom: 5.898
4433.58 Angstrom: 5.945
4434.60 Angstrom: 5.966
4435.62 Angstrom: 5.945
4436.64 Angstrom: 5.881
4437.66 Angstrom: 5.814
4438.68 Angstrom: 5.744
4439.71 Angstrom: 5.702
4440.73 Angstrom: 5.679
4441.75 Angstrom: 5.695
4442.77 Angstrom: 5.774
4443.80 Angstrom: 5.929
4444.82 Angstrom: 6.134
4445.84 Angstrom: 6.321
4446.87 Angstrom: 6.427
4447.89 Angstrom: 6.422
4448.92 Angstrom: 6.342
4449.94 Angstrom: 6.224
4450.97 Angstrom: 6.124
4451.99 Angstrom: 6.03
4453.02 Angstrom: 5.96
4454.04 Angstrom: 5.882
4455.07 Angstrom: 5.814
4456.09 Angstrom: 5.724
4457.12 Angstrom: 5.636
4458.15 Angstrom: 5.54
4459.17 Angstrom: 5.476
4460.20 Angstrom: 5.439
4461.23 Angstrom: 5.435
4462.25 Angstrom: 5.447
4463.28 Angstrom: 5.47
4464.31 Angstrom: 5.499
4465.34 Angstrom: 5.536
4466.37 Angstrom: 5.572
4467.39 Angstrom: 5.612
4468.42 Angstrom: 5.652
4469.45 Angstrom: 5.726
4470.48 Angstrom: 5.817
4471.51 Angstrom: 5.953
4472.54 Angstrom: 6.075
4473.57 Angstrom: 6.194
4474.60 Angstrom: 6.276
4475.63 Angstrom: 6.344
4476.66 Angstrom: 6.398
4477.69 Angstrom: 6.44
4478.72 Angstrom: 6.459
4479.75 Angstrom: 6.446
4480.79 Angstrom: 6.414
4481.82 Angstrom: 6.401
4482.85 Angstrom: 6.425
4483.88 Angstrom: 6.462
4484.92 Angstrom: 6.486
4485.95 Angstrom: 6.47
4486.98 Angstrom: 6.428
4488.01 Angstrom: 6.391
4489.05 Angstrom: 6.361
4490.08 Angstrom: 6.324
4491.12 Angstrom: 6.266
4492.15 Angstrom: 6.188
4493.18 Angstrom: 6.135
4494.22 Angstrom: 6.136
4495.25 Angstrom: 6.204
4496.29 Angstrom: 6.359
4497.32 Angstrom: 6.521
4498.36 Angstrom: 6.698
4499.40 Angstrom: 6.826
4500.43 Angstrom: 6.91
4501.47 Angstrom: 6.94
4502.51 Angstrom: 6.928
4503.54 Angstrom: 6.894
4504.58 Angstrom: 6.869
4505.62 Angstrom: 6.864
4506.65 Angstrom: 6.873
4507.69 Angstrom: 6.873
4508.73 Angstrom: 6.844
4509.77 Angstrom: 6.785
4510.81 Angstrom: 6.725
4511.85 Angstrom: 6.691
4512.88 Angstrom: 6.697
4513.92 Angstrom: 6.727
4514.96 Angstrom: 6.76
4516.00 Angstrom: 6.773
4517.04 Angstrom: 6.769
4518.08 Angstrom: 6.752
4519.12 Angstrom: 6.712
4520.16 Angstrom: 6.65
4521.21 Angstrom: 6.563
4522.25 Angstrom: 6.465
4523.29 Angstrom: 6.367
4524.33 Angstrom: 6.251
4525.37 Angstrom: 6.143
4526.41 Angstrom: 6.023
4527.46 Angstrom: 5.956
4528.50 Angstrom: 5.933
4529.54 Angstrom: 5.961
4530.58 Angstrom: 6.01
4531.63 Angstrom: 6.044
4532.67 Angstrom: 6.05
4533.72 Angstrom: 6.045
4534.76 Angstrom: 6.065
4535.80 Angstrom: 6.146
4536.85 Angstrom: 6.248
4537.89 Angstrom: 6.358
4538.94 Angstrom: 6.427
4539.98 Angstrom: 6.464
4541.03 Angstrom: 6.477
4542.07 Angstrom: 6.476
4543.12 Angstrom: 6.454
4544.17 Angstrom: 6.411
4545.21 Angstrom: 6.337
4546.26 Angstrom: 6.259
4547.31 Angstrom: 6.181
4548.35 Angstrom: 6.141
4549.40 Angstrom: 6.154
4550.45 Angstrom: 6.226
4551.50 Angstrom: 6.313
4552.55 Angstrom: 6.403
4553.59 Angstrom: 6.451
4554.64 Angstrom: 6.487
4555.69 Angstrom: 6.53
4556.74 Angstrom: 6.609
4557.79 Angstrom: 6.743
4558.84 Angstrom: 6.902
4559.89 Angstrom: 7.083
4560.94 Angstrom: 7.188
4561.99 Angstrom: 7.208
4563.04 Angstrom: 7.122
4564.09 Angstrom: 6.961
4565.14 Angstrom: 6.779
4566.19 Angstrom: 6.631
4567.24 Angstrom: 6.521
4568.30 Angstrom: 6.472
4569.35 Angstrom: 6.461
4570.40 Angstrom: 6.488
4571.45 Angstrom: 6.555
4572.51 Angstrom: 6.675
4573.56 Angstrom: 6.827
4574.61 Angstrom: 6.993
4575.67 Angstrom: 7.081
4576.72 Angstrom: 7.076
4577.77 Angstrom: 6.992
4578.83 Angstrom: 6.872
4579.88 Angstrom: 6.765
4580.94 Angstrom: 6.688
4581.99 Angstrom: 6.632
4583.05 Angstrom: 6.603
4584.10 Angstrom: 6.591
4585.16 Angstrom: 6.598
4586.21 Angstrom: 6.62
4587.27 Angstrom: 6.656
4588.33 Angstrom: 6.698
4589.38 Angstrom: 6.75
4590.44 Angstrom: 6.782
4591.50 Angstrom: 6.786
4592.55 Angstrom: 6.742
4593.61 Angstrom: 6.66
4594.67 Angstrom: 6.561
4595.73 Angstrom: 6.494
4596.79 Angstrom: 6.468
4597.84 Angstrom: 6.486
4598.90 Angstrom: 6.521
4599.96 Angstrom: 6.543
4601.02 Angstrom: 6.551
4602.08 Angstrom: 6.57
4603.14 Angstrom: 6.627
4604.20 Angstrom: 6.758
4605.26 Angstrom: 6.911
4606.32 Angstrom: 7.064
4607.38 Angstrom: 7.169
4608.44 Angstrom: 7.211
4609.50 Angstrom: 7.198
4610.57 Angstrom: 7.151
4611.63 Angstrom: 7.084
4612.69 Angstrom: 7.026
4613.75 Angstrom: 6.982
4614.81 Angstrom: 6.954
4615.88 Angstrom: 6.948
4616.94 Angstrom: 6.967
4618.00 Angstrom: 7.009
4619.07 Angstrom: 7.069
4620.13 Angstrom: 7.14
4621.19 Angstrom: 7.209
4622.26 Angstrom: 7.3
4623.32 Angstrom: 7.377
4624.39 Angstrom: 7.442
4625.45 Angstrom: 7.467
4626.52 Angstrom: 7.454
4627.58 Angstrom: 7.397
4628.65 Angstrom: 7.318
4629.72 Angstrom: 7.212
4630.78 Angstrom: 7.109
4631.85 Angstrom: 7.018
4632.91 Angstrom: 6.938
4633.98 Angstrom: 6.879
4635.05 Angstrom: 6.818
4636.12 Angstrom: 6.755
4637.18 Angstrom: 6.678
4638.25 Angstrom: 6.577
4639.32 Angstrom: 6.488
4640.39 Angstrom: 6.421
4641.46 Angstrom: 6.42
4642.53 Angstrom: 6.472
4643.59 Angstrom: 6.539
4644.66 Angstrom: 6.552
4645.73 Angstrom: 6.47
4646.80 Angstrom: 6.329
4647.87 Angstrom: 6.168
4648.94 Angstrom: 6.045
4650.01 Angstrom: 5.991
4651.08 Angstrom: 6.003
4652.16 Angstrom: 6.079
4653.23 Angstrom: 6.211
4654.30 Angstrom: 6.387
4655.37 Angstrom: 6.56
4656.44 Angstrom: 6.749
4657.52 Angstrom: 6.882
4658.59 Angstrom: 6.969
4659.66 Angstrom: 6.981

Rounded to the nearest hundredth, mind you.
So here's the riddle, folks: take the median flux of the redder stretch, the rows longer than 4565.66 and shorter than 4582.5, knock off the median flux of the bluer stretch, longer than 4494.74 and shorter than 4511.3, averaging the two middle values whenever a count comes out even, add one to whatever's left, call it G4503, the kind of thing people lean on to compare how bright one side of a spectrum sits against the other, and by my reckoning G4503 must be 0.83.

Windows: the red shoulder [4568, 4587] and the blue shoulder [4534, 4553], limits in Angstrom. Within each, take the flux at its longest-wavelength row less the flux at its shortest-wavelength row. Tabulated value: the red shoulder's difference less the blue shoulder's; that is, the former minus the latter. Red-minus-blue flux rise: -0.2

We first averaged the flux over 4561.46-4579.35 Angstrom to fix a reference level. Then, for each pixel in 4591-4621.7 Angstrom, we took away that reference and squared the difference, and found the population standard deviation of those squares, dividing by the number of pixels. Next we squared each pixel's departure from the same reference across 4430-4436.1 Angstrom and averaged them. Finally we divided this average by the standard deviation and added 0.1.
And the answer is 17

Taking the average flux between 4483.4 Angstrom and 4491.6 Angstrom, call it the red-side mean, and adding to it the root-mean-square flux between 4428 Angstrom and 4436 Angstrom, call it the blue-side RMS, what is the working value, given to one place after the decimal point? 12.3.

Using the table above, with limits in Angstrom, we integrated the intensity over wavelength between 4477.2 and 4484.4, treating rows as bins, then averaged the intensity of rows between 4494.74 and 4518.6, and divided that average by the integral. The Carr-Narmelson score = 0.15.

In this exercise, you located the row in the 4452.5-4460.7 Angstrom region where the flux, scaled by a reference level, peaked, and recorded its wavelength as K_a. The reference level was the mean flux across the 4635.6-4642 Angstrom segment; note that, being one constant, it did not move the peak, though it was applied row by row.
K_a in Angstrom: 4453.02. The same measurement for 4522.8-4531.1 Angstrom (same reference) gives 4523.29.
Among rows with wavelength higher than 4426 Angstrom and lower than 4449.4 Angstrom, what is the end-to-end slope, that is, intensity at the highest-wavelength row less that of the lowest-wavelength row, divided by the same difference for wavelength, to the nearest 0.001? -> 0.018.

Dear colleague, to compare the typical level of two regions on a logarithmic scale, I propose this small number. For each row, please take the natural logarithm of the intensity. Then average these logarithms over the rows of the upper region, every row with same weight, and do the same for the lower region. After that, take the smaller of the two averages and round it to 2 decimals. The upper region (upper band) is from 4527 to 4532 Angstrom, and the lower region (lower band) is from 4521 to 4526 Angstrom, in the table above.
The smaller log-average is 1.79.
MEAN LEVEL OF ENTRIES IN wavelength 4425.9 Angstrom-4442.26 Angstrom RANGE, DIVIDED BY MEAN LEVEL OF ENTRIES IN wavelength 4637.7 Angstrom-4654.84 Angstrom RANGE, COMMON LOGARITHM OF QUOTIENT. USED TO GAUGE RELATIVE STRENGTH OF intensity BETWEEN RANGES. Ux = -0.035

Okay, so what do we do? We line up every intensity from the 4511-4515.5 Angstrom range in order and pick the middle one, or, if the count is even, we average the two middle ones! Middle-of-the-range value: 6.71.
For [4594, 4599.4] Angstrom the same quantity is 6.49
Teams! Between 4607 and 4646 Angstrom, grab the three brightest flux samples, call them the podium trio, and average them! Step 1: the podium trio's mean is 7.5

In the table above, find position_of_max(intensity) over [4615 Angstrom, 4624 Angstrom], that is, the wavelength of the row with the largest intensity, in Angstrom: 4623.32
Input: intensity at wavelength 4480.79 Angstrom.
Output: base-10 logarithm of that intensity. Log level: 0.81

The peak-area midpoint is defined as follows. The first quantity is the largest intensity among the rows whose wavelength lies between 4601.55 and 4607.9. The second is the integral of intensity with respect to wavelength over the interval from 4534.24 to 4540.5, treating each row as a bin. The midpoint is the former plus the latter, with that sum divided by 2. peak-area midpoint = 23.3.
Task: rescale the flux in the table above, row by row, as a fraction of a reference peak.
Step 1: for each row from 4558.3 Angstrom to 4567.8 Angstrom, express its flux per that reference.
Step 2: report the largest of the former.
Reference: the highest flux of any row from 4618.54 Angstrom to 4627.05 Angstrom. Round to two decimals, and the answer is 0.97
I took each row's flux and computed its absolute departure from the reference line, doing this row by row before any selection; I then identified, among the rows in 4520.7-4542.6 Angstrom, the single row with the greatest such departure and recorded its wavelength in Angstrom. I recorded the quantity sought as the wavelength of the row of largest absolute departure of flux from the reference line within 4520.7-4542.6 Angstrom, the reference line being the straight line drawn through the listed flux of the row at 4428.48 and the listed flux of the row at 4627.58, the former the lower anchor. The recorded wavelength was 4528.50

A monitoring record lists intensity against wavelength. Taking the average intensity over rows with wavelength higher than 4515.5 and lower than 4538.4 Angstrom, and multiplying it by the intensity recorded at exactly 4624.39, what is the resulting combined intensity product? 47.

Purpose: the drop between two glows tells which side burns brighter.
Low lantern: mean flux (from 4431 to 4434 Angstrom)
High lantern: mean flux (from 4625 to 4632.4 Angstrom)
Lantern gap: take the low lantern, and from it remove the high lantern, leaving -1.4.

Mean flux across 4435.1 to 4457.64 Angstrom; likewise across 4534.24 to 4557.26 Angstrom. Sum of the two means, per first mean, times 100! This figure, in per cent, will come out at 206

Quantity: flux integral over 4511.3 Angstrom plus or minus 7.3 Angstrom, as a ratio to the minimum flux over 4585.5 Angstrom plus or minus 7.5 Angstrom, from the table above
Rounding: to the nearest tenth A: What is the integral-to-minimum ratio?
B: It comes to 15.0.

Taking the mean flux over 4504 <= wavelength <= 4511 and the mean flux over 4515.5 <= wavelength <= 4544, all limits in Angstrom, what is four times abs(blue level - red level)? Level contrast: 2.1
